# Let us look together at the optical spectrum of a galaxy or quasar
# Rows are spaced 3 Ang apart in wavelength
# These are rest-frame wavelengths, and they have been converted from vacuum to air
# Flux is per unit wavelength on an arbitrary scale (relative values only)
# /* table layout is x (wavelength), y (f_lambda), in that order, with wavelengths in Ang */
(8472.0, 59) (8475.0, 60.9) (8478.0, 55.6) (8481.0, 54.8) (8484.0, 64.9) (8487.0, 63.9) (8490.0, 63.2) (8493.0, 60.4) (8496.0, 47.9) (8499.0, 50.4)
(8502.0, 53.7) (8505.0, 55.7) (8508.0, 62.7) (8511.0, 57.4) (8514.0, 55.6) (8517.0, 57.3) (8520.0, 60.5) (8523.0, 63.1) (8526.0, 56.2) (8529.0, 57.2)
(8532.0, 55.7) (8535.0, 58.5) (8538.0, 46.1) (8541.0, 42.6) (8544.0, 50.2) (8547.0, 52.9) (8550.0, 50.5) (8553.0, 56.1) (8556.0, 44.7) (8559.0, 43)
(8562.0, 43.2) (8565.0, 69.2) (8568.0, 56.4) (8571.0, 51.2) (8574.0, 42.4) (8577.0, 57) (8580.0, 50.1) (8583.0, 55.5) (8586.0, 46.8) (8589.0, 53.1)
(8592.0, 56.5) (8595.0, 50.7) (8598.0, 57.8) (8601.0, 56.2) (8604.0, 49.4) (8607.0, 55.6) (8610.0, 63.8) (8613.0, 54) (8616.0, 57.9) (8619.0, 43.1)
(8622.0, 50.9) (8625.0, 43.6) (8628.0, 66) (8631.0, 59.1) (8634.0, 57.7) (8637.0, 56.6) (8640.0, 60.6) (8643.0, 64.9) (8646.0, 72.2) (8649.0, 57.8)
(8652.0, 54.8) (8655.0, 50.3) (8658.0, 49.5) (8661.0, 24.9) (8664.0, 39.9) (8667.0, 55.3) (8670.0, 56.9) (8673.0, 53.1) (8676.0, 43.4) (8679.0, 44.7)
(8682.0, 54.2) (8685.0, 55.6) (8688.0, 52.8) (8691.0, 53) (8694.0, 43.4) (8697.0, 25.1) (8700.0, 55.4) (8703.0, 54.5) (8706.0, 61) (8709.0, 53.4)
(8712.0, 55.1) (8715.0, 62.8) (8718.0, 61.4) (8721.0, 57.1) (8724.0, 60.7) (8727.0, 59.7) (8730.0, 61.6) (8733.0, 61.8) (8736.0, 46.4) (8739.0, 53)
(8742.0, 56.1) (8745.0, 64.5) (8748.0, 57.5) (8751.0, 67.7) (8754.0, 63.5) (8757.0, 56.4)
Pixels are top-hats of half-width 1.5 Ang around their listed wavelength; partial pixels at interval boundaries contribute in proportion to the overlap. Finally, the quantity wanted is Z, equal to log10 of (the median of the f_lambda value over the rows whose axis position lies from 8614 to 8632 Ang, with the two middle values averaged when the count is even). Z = 1.74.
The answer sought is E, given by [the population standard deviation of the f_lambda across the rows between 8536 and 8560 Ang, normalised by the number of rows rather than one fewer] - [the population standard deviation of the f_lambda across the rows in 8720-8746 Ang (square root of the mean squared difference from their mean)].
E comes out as -0.61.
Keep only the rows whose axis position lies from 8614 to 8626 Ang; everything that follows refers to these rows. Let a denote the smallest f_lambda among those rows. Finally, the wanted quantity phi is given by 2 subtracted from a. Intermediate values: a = 43.1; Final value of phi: 41.1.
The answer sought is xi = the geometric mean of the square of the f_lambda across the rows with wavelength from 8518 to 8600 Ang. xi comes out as 2751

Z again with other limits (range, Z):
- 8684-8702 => 1.72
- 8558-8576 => 1.67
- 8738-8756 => 1.78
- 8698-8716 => 1.74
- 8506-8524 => 1.77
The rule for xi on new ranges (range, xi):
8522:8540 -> 3123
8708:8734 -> 3505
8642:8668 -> 2522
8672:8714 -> 2439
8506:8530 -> 3444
